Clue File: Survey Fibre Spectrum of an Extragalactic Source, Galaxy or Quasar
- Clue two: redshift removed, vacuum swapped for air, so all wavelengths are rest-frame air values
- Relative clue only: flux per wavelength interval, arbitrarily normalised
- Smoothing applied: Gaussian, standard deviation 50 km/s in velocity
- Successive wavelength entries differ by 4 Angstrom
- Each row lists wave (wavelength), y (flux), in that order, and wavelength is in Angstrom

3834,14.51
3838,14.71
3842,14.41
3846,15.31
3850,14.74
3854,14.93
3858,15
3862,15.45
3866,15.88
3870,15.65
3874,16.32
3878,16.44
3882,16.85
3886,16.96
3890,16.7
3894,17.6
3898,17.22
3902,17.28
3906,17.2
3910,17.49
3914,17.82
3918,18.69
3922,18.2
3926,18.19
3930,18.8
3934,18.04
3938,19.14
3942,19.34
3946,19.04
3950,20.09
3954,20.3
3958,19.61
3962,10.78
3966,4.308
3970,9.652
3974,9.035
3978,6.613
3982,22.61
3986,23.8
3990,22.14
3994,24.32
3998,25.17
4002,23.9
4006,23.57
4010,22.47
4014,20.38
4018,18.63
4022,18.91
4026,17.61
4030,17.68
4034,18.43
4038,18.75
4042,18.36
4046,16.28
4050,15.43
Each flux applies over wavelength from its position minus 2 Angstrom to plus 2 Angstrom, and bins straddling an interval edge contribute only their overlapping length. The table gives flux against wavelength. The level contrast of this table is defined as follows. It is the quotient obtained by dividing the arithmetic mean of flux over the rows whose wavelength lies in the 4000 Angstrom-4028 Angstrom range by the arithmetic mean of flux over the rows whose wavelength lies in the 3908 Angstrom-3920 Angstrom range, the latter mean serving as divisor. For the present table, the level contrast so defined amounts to 1.15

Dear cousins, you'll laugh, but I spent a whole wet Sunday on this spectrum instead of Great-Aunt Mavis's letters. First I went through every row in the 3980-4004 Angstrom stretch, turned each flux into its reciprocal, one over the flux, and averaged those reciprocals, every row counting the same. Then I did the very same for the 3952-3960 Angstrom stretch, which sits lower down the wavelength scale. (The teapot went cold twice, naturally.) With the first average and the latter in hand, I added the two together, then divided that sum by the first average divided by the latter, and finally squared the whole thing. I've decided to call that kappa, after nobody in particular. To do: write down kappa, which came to 0.0120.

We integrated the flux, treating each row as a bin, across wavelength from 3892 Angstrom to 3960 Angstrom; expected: 1256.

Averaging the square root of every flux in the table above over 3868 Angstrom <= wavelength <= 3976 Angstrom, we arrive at 4.03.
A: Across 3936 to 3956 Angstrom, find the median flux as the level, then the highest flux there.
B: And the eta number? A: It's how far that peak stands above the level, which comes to 1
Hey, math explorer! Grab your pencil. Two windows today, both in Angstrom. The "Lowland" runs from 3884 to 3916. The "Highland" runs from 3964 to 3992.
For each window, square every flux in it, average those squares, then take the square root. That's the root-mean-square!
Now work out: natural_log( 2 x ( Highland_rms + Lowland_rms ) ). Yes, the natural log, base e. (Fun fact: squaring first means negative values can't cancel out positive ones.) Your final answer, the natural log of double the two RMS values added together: 4.20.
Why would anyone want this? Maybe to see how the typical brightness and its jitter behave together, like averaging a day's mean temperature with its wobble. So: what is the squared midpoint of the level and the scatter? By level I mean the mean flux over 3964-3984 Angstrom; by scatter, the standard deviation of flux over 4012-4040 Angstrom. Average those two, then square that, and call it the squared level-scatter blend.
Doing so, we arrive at 32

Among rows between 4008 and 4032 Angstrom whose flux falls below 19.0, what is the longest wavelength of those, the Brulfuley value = 4030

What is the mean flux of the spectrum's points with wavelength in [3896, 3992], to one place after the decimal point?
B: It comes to 16.9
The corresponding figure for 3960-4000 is 15.8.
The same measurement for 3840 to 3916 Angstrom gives 16.3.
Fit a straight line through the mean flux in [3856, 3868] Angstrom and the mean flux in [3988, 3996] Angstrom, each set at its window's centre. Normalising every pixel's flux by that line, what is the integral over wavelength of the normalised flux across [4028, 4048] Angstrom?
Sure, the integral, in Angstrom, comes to 14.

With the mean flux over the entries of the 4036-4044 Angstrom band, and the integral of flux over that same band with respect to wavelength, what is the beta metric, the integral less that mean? 130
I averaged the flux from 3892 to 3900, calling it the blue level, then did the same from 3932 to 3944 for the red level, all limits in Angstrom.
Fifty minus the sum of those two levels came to 14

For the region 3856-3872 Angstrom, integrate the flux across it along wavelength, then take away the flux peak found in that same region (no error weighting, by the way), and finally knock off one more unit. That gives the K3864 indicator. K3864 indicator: 231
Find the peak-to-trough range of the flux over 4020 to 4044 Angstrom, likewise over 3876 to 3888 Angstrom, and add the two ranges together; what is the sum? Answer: 2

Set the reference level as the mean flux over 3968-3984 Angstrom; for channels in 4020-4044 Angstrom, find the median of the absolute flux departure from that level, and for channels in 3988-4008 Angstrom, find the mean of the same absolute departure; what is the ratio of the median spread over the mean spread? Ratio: 0.54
